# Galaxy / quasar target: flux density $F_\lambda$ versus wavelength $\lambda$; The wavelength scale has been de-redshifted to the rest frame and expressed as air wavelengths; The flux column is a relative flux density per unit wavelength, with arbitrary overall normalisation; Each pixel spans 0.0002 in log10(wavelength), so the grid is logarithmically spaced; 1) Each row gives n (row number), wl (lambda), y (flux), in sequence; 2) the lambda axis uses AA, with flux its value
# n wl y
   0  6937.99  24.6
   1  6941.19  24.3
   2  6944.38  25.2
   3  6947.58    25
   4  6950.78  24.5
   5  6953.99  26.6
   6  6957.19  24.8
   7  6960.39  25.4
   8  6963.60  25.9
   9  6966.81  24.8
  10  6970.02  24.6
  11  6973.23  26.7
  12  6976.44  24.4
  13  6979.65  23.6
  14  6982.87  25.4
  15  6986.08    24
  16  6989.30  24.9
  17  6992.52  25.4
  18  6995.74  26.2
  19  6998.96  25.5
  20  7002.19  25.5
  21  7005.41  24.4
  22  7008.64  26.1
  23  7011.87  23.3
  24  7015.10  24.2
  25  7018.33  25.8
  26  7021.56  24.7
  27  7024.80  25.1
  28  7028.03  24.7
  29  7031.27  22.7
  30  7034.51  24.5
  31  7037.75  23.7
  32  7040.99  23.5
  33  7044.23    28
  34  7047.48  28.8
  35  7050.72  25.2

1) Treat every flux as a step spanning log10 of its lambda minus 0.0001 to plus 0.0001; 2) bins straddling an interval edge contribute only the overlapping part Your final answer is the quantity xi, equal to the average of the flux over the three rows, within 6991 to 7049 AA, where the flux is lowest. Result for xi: 23.2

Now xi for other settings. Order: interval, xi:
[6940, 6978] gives 24.4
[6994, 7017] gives 24.0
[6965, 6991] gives 24.0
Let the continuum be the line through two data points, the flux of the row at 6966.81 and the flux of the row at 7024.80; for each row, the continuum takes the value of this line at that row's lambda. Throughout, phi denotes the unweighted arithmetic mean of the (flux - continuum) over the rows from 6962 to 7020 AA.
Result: 0.11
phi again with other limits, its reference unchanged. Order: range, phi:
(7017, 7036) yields -0.53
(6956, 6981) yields 0.22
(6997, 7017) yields -0.17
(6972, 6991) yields -0.04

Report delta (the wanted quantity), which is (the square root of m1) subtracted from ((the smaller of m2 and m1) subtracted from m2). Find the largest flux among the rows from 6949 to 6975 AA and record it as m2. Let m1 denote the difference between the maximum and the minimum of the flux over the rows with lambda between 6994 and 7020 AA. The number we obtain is 22.1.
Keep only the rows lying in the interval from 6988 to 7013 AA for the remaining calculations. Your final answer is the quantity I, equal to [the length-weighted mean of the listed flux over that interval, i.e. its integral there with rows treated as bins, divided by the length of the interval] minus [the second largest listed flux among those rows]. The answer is -0.9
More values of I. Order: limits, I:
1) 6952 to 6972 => -0.6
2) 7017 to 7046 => -1.0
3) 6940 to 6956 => -0.1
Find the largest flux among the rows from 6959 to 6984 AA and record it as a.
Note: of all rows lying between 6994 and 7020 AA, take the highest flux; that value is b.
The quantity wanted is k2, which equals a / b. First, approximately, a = 26.7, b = 26.2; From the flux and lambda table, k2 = 1.019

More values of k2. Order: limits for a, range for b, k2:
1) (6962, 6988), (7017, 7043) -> 1.035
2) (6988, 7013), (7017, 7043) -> 1.016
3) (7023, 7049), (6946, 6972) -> 1.083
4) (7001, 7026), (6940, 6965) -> 0.981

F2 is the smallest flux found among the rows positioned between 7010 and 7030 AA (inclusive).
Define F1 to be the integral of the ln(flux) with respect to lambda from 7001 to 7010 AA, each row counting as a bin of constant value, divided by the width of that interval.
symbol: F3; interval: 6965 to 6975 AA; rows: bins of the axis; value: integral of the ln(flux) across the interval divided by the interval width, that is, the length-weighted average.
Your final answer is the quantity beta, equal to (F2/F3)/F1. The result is 2.231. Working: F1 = 3.23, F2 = 23.3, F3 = 3.23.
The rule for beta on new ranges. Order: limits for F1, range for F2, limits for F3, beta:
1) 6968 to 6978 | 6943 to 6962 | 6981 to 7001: 2.353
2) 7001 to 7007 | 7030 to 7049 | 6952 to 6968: 2.179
